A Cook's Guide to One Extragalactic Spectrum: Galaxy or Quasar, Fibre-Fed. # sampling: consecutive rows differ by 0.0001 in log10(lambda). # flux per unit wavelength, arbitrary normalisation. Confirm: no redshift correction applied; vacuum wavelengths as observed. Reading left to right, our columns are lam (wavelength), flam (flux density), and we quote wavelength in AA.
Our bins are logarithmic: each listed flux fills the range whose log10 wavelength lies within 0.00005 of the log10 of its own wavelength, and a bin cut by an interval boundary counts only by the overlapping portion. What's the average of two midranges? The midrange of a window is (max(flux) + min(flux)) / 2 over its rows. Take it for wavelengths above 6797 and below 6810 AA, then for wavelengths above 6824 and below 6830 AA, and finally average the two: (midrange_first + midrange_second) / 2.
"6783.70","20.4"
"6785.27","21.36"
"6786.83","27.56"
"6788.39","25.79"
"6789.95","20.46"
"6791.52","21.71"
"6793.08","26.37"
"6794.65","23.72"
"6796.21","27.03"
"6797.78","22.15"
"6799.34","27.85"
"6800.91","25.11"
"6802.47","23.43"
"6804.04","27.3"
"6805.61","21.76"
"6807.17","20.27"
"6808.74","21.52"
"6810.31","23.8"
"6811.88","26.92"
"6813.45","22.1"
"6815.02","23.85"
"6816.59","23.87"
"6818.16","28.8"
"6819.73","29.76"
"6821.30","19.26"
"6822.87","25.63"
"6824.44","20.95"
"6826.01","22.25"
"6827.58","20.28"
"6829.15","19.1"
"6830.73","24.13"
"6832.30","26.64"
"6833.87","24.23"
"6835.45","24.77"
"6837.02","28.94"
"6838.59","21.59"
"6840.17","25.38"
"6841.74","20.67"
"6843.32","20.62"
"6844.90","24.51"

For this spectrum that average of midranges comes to 22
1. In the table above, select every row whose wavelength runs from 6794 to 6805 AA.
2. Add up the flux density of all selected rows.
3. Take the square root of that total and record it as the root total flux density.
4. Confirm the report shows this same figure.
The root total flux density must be 13.29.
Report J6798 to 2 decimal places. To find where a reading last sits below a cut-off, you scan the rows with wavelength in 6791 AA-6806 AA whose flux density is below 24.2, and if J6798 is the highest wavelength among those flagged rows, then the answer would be 6805.61 AA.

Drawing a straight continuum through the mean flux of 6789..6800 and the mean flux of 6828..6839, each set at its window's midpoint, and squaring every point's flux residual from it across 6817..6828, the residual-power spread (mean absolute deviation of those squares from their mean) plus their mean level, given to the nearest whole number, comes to 24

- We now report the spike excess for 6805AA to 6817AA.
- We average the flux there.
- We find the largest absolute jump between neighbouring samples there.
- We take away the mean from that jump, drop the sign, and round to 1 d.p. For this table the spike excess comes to 18.2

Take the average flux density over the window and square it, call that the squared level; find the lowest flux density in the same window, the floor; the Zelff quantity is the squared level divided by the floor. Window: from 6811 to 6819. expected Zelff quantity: 28.5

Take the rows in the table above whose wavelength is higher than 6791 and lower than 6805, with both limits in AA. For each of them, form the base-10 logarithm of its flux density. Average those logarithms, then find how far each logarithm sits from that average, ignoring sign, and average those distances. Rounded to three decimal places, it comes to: 0.035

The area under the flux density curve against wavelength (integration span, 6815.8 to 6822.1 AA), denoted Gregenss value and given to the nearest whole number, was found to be 160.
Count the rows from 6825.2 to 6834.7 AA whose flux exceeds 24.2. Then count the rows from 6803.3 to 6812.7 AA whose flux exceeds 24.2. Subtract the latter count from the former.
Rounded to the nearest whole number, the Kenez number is 0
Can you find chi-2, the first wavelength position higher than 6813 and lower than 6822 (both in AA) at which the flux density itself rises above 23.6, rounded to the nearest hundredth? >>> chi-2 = 6815.02 AA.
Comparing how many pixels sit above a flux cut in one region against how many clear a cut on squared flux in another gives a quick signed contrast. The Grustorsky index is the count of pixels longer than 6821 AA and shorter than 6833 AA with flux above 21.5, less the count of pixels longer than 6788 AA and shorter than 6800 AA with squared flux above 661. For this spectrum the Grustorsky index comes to 0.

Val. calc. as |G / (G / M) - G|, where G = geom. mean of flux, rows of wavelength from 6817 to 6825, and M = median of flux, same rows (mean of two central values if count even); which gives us 1.1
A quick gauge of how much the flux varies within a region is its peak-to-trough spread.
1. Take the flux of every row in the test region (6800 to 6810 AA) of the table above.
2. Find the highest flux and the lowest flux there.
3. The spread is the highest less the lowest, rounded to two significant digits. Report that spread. 7.0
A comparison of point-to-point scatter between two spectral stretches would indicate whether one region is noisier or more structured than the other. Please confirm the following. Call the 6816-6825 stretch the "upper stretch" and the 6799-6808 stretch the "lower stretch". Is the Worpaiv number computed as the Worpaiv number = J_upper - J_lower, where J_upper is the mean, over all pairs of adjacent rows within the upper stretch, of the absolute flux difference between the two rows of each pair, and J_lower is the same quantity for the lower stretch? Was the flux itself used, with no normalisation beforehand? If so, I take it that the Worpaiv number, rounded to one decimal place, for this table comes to 2.4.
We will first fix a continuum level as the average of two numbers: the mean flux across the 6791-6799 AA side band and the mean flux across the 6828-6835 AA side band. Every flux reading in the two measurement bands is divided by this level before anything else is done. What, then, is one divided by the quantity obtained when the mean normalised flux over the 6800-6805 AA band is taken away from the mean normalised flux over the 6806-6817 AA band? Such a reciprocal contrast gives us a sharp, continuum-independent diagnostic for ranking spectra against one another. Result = -11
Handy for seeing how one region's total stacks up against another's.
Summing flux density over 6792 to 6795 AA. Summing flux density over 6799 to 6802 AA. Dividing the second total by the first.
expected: 1.06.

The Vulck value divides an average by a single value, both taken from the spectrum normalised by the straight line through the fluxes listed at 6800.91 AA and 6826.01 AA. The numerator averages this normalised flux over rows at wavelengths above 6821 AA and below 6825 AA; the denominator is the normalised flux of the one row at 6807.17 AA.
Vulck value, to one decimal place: 1.2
